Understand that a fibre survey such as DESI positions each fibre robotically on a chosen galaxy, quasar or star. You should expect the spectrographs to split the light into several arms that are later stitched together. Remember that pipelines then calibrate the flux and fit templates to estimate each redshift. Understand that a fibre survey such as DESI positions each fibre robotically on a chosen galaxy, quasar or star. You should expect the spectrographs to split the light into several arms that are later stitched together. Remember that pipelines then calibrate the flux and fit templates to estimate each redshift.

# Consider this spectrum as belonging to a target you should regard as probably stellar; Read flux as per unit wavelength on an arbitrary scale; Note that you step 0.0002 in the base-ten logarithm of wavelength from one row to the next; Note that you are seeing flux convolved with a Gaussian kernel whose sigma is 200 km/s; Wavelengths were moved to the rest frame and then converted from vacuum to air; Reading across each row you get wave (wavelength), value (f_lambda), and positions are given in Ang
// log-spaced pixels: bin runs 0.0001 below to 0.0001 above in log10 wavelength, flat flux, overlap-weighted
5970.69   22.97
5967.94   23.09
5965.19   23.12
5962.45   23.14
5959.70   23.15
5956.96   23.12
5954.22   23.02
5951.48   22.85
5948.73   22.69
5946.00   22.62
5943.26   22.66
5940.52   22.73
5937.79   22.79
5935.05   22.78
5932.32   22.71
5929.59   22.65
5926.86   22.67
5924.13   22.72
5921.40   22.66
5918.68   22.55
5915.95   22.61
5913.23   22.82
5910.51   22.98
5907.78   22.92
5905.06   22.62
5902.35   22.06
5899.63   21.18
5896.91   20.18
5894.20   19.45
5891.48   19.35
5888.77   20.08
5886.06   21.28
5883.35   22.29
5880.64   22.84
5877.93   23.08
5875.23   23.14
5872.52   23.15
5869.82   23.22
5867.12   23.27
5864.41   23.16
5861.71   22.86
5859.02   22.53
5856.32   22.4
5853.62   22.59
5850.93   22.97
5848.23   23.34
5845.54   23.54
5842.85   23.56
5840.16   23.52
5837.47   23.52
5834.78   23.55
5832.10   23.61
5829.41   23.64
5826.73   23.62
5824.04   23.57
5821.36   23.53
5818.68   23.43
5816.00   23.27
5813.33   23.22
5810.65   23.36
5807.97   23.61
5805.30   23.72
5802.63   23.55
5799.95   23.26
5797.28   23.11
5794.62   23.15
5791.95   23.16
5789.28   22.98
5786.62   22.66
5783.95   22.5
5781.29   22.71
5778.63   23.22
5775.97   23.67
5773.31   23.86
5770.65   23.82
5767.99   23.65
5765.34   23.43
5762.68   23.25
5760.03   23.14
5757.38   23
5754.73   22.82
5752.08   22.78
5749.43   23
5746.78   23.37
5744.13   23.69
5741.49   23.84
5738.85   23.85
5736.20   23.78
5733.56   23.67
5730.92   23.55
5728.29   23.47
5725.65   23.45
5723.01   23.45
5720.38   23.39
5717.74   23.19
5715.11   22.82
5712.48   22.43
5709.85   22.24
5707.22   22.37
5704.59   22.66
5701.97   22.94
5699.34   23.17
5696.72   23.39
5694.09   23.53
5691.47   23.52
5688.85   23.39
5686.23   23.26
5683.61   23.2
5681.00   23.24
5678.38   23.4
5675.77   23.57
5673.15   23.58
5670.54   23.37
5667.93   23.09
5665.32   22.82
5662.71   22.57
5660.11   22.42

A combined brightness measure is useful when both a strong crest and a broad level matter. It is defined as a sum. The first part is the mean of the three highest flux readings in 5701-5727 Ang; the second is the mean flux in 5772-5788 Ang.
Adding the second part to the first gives 46.5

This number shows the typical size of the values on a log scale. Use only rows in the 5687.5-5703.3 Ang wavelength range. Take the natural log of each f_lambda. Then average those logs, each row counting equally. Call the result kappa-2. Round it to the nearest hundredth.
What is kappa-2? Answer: 3.15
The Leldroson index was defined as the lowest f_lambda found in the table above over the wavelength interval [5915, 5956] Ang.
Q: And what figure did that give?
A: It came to 22.55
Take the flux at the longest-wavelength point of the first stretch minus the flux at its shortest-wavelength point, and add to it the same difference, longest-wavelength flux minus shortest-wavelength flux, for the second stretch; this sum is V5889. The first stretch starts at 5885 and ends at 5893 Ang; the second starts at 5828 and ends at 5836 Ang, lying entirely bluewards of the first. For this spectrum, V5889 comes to -2.0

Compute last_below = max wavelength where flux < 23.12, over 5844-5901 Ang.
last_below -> 5899.63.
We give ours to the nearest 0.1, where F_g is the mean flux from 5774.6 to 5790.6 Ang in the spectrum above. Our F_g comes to 23.0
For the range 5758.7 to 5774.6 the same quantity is 23.5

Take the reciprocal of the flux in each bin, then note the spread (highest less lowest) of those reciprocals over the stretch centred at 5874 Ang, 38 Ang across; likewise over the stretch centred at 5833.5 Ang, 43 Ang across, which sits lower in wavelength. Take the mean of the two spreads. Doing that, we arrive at 0.0053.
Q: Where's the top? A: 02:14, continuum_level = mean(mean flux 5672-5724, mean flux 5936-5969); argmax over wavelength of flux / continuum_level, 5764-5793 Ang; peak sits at 5773.31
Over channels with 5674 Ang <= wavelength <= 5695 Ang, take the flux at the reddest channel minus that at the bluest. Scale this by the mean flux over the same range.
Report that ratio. -0.002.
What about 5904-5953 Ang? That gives 0.010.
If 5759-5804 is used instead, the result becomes 0.018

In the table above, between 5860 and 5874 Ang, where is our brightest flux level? 5867.12 Ang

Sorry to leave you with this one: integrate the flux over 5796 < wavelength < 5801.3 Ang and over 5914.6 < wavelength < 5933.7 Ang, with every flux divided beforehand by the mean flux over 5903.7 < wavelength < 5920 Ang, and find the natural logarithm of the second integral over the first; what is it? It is 1.3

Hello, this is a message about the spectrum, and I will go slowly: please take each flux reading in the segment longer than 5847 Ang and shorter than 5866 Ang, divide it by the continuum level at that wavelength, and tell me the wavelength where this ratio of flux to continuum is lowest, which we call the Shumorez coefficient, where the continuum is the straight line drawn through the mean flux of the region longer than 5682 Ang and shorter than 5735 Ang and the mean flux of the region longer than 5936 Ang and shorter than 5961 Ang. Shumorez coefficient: 5856.32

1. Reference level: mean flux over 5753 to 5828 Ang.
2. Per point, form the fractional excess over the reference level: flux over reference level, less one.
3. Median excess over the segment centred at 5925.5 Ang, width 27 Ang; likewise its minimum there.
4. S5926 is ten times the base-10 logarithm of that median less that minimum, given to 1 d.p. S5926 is -22.2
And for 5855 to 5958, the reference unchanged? -8.4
